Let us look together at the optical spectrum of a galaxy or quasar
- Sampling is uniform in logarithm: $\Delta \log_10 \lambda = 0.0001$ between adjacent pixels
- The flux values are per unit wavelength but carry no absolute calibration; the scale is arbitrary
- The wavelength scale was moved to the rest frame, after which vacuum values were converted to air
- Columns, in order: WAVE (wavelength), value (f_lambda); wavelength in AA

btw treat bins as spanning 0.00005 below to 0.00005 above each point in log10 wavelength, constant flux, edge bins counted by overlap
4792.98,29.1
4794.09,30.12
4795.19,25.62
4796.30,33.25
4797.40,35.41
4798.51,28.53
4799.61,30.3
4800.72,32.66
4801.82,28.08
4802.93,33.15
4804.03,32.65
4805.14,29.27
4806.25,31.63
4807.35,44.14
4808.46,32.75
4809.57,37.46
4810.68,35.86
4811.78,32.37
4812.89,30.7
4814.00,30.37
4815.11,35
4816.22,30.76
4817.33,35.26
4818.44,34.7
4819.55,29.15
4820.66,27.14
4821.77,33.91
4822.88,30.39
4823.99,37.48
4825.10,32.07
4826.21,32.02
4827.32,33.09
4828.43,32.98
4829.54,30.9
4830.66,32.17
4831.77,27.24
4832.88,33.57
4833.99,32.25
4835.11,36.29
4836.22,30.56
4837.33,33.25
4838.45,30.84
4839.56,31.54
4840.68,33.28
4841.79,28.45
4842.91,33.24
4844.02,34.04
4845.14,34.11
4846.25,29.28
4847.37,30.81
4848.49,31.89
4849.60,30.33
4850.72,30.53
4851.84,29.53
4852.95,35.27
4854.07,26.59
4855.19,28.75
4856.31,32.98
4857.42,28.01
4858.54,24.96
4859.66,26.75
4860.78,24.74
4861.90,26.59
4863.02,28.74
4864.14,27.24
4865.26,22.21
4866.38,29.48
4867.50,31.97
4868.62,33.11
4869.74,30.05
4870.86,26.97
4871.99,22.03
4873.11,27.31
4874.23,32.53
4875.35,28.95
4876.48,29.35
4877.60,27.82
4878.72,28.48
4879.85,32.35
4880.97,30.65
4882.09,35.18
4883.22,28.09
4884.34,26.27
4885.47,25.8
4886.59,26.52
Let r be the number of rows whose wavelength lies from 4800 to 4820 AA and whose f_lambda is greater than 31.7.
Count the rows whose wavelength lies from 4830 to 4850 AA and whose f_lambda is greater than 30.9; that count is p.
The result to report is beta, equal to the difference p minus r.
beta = 0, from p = 11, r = 11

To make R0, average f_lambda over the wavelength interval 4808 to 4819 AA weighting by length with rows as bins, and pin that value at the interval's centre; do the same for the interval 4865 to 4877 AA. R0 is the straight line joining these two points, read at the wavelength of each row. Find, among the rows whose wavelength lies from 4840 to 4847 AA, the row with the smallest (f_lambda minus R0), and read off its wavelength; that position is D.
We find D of 4841.79 AA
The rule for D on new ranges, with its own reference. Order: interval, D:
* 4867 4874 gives 4871.99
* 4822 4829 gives 4822.88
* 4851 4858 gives 4854.07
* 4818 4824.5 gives 4820.66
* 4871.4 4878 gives 4871.99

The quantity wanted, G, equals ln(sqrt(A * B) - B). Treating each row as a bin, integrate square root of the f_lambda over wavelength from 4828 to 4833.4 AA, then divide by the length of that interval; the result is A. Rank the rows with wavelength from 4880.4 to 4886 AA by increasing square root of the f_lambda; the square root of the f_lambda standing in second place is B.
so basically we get -1.5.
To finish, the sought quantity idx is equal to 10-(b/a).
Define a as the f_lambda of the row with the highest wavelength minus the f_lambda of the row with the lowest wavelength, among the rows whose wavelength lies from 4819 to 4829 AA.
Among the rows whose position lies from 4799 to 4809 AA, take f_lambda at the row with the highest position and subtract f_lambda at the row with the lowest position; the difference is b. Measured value 9.4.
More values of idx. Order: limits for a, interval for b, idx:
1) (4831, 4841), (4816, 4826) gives 9.8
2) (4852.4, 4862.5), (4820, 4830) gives 10.4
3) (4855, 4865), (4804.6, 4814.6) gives 10.7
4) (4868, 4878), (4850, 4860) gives 9.3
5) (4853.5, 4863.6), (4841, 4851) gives 9.0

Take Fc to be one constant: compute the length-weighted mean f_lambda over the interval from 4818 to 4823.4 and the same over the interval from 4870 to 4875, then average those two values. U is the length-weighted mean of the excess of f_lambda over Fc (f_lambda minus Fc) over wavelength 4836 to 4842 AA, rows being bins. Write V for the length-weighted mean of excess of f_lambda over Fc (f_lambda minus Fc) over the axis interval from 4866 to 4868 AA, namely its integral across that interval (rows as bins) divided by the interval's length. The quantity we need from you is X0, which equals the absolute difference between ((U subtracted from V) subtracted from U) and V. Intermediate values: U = 2.3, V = 1.6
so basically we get 1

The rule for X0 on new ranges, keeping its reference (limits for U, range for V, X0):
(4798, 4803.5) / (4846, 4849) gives 0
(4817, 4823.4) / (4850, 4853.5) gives 0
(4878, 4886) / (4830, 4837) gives 5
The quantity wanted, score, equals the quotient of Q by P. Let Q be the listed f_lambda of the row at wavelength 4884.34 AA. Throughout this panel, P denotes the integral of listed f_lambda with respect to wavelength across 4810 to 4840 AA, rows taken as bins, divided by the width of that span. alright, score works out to 0.81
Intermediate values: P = 32.3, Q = 26.27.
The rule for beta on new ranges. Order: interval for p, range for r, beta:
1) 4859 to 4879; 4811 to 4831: -8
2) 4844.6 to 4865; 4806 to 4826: -7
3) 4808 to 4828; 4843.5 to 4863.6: 7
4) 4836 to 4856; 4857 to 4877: 5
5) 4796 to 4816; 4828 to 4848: 2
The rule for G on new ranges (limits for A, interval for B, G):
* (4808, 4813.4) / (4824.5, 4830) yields -2.5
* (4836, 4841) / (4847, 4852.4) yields -2.7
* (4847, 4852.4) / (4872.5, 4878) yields -2.0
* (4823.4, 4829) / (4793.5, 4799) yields -1.5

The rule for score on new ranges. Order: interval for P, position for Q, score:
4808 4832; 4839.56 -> 0.97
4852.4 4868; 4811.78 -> 1.15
